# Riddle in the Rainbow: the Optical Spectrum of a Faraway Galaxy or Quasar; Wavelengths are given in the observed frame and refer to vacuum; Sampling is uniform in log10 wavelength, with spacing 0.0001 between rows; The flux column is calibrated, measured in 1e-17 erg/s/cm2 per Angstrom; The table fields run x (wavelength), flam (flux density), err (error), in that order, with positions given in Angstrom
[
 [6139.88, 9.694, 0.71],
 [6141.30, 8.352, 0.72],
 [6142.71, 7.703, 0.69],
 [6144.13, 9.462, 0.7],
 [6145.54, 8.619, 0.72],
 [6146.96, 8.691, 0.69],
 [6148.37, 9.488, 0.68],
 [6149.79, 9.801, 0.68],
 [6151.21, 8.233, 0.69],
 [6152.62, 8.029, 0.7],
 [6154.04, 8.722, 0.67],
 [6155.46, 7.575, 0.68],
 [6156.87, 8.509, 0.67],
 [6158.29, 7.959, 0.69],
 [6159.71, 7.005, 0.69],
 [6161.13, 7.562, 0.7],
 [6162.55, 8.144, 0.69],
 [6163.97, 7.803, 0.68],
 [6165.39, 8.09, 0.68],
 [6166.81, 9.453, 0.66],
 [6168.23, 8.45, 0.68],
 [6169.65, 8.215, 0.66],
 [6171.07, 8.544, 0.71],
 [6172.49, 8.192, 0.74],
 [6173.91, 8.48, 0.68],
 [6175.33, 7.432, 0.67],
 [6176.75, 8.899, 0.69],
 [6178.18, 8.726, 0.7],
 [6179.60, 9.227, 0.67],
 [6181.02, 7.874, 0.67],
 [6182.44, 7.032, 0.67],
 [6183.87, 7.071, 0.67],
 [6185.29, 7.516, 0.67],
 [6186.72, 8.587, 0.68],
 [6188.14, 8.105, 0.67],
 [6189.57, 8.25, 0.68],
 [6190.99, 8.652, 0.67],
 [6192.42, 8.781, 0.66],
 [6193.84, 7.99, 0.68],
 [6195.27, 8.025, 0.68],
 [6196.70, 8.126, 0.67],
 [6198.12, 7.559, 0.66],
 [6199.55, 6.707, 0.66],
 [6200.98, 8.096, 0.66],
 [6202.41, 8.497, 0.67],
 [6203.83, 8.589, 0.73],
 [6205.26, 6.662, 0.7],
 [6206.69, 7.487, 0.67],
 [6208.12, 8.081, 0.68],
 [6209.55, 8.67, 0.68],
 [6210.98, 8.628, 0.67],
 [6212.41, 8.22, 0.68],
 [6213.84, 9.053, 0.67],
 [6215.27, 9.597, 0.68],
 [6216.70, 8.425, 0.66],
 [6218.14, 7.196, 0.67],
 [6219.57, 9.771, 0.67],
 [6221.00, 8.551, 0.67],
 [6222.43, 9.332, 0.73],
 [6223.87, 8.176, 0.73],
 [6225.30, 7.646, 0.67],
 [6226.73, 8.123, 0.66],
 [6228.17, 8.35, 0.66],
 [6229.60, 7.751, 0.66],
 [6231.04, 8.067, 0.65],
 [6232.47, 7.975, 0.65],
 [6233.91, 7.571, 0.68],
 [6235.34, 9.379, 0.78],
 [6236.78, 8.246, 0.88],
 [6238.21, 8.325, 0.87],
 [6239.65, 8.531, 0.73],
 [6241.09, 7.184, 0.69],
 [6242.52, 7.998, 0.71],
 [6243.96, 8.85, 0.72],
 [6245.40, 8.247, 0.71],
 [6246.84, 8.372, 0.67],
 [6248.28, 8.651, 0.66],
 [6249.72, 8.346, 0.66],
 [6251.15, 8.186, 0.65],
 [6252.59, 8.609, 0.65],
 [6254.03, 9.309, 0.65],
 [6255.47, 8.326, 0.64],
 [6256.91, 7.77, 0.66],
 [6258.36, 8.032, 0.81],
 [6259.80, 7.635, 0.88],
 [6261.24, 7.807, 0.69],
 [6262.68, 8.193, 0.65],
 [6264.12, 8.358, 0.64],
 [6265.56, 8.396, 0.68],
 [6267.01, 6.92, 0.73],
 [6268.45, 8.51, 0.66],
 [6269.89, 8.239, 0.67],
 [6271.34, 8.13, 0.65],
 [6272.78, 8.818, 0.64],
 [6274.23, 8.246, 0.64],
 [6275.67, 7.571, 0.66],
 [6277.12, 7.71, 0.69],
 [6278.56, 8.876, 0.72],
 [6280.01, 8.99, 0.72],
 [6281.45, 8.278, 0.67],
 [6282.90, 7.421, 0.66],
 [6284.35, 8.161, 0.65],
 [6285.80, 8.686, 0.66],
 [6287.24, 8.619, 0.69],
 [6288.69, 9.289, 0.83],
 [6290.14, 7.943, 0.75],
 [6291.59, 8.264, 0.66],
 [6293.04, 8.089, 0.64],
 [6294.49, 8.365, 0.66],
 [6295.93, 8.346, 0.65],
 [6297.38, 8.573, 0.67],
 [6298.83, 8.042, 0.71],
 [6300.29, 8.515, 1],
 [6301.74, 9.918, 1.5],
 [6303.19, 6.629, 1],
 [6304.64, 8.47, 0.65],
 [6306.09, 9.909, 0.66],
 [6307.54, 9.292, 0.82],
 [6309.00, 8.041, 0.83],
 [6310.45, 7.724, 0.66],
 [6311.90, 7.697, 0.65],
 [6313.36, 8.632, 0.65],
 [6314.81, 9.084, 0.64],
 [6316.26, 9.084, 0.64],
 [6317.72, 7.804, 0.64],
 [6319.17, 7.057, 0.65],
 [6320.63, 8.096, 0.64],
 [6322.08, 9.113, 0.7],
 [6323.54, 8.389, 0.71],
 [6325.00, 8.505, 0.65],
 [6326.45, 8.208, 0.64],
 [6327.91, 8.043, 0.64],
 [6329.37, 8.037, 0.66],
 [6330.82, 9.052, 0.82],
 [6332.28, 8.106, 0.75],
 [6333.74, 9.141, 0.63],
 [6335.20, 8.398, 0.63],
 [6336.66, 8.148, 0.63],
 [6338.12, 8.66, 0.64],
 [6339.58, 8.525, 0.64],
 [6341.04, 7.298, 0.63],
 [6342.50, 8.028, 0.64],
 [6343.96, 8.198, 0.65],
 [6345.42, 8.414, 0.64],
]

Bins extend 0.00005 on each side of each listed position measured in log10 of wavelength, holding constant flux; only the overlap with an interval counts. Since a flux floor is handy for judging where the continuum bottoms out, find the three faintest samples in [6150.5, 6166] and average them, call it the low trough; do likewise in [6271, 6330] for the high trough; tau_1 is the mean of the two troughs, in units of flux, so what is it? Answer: 7.21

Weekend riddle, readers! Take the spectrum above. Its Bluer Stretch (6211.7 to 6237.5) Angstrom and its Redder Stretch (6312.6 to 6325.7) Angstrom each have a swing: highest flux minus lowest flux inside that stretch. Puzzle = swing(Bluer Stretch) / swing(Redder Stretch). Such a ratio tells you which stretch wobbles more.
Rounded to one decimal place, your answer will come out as 1.3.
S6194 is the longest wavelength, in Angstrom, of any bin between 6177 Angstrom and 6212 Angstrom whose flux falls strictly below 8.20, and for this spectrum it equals 6208.12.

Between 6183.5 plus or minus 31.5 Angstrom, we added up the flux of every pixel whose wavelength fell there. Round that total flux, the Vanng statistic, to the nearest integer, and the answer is 357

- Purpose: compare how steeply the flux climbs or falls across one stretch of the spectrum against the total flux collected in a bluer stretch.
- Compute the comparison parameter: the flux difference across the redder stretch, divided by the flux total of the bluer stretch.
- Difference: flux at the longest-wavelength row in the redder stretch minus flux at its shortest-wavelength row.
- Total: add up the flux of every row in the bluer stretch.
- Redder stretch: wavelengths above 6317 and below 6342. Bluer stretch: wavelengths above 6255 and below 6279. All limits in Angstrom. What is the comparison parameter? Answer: -0.004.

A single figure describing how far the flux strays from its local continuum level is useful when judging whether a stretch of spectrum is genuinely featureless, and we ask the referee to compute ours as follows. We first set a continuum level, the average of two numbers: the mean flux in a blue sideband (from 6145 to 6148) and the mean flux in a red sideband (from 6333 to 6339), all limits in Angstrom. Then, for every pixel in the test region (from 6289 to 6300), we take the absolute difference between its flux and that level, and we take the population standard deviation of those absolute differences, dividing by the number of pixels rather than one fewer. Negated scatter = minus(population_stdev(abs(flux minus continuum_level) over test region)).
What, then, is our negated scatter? -0.203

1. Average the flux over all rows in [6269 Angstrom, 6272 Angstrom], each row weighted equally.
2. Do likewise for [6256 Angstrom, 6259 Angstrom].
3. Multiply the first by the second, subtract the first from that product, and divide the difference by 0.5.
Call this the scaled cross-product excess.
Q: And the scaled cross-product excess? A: 113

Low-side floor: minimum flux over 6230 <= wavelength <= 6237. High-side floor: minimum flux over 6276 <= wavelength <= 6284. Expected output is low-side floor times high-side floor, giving 56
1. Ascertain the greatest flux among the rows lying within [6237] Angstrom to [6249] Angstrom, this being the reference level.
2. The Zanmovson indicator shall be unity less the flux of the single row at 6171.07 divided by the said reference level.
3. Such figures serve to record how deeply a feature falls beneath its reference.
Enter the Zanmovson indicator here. 0.03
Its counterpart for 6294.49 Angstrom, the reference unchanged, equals 0.05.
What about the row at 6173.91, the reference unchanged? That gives 0.04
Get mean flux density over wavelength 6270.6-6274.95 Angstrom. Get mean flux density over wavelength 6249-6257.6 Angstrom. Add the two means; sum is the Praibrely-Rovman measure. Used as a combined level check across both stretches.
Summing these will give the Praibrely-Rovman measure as 16.82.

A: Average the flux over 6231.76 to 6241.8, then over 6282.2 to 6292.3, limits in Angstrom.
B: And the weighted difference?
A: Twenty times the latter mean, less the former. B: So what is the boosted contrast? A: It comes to 159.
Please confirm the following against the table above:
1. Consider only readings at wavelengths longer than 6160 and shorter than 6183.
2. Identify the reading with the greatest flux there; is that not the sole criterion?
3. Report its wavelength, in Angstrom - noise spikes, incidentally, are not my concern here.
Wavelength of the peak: 6166.81 Angstrom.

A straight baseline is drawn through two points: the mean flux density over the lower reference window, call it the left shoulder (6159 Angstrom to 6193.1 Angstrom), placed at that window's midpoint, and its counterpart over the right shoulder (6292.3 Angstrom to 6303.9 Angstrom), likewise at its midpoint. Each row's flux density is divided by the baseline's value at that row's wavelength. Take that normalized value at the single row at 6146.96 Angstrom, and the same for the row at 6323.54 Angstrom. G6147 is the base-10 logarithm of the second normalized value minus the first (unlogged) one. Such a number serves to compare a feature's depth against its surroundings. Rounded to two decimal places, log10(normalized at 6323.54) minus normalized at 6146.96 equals -1.07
